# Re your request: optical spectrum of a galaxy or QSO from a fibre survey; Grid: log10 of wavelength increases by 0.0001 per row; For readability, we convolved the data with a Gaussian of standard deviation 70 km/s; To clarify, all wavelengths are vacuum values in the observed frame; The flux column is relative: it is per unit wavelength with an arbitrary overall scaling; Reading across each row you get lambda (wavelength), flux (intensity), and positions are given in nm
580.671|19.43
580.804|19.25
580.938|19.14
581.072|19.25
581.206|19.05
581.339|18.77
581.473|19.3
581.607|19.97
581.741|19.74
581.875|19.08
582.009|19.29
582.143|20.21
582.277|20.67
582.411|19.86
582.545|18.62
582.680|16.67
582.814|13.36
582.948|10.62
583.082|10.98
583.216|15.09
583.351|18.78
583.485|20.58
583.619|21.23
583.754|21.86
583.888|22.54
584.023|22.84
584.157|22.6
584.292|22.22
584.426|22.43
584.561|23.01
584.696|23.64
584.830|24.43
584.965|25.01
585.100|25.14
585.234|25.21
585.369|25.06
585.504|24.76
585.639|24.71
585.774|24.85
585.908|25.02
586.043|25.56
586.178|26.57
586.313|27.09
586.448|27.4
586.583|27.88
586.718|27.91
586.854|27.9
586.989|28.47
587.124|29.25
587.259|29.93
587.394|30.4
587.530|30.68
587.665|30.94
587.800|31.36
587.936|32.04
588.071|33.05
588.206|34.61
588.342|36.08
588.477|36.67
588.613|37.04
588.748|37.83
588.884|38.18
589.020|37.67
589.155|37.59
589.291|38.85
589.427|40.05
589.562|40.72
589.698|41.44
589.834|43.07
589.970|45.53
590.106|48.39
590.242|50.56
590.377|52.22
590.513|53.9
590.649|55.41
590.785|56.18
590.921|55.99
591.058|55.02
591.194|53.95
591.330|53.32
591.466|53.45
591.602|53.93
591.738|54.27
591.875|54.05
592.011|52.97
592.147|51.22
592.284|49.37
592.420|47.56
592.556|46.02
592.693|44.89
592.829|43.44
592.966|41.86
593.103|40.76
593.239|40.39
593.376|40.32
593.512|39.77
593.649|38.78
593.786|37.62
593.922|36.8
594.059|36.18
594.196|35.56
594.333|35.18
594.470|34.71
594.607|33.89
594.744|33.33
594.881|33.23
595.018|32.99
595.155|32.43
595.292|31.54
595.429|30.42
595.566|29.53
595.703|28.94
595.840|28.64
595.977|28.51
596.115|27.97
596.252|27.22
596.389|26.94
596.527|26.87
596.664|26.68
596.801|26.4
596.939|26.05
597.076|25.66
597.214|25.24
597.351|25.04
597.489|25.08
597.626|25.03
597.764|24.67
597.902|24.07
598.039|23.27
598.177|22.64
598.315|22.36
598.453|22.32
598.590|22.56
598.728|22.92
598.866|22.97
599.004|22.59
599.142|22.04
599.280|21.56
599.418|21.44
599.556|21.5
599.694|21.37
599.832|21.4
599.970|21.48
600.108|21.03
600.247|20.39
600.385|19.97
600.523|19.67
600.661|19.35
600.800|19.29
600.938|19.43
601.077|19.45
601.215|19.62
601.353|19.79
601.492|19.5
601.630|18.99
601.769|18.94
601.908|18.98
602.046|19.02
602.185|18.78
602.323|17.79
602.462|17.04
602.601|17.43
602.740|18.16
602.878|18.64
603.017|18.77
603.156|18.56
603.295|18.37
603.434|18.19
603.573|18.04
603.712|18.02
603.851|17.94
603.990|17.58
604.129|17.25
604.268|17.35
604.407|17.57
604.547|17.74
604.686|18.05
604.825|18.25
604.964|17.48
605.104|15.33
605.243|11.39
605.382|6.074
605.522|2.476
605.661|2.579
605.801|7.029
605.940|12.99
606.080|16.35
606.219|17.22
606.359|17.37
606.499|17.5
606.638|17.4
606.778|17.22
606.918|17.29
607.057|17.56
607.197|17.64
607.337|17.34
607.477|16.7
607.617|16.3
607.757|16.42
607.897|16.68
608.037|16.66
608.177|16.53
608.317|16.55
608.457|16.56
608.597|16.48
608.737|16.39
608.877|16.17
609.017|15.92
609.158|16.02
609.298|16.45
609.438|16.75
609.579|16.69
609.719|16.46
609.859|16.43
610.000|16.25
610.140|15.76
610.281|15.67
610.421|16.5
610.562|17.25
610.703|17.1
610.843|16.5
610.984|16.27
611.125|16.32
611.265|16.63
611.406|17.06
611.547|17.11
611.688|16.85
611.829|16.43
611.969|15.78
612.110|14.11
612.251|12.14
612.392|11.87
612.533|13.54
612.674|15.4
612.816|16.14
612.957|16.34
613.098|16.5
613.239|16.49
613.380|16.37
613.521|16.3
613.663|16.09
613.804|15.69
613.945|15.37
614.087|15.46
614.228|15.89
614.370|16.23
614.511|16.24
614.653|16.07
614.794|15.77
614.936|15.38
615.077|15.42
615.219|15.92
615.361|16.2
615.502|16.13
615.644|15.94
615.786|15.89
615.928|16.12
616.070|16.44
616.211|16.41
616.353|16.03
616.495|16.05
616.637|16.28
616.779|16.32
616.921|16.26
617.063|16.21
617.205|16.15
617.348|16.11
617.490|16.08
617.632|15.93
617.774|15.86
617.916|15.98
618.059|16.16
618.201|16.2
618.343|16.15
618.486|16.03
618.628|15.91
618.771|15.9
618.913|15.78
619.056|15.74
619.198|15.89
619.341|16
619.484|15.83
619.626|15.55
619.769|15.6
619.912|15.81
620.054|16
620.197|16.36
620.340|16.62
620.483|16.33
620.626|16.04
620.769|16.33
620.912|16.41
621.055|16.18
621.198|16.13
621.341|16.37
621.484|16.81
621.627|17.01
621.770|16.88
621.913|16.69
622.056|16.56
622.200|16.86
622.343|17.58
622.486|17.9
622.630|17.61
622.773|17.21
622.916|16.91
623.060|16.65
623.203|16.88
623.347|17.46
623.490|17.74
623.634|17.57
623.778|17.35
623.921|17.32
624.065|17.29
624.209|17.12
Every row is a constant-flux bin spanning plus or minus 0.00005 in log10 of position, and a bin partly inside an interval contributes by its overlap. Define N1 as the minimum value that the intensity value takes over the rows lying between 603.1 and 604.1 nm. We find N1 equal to 17.58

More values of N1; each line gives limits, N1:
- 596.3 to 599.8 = 21.37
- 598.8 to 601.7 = 18.99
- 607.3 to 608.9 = 16.17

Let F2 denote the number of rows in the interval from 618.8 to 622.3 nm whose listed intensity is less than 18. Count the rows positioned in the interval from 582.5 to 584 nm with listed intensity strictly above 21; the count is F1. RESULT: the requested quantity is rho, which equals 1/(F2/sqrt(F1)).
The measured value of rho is 0.07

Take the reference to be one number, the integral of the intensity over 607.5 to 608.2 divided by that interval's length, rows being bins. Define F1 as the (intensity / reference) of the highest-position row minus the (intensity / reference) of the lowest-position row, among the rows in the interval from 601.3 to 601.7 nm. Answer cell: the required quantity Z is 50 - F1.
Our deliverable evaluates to 50.0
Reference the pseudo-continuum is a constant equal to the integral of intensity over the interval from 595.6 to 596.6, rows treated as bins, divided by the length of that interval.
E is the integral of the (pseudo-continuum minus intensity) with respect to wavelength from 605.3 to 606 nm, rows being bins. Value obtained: 15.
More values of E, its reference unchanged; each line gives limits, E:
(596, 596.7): 0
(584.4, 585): 3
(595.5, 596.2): -1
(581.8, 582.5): 6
